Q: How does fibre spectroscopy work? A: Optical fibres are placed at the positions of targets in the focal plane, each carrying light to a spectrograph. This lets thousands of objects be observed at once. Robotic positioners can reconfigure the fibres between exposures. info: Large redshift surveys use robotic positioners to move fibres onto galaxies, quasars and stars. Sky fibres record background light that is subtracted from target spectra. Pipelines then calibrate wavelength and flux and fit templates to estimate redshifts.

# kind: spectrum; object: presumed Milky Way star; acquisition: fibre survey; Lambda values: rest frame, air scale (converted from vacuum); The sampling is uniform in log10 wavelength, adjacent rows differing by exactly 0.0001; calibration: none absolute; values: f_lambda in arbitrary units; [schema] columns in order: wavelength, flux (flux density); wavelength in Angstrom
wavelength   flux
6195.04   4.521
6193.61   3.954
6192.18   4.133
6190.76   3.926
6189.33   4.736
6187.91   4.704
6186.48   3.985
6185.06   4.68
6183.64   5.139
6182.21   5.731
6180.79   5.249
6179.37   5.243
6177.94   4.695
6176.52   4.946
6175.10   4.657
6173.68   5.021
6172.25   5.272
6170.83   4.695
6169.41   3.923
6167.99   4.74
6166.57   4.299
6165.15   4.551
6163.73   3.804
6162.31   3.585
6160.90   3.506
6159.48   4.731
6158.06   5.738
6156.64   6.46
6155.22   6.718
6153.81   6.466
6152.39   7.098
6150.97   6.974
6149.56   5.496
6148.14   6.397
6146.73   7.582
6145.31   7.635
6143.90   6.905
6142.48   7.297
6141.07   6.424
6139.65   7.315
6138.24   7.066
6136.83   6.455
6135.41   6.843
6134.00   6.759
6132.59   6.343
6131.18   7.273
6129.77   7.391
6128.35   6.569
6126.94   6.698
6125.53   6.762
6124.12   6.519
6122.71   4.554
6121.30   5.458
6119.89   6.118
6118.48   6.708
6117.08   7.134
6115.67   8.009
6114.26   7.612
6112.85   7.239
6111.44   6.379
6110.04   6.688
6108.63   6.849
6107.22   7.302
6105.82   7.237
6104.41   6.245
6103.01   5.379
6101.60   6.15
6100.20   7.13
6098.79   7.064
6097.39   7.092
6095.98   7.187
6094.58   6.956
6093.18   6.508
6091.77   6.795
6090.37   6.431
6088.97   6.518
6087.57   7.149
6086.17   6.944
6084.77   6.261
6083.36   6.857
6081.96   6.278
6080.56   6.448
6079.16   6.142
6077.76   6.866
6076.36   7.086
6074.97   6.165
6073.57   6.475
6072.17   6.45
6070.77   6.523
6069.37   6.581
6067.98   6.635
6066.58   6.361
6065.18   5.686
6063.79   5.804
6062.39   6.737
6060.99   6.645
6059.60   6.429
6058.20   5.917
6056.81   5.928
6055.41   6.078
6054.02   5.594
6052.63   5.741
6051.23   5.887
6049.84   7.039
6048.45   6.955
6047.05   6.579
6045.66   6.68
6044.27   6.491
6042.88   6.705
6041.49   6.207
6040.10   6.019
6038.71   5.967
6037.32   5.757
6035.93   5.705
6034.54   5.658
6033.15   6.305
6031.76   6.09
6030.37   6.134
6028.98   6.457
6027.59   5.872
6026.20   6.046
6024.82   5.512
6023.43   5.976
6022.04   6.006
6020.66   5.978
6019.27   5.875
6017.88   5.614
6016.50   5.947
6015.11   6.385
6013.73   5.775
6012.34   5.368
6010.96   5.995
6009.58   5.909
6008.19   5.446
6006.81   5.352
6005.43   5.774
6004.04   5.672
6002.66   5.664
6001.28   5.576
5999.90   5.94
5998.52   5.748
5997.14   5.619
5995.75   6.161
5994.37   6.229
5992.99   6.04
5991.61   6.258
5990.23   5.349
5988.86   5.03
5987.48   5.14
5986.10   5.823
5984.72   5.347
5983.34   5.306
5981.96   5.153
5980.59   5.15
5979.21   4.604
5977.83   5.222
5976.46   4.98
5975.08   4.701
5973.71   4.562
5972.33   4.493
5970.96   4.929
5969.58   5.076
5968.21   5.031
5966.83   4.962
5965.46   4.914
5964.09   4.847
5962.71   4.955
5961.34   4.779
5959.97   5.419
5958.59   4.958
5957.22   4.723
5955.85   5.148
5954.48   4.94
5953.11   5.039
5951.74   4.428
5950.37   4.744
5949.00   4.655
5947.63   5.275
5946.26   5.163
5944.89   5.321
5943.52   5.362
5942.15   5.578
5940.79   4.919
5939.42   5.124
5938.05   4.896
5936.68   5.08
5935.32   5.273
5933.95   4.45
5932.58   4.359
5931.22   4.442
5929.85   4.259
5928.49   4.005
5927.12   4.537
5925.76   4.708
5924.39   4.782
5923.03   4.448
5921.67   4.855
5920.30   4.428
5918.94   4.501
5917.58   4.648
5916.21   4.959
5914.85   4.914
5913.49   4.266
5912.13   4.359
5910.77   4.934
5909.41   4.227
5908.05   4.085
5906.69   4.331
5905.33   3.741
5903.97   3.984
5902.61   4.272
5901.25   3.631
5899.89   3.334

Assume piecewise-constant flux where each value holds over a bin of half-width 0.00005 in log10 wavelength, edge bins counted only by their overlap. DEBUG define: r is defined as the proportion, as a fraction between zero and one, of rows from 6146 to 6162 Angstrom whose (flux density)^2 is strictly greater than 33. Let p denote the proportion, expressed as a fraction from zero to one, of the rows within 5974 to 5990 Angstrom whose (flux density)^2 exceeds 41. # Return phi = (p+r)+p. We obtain 0.6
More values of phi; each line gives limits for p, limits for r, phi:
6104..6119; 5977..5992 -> 1.8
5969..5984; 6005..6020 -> 0.6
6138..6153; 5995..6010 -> 2.1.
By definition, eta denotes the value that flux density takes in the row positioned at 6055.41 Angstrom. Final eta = 6.078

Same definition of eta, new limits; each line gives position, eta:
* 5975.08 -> 4.701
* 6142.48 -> 7.297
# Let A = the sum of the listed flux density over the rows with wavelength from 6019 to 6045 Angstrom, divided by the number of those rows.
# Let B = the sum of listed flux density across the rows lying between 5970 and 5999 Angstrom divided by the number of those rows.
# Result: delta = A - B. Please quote 0.71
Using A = 6.0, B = 5.3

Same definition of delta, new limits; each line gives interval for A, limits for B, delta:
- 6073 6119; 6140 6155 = -0.06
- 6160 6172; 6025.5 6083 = -2.13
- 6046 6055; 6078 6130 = -0.37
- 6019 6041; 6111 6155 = -0.80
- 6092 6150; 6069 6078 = 0.16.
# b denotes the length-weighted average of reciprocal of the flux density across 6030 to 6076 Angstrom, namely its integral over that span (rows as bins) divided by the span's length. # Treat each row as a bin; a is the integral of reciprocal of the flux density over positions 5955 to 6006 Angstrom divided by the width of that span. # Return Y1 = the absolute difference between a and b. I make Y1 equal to 0.030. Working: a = 0.191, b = 0.161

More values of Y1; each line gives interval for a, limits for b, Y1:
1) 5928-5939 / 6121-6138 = 0.062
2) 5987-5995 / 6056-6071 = 0.018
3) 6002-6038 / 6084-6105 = 0.020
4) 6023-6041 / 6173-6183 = 0.030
